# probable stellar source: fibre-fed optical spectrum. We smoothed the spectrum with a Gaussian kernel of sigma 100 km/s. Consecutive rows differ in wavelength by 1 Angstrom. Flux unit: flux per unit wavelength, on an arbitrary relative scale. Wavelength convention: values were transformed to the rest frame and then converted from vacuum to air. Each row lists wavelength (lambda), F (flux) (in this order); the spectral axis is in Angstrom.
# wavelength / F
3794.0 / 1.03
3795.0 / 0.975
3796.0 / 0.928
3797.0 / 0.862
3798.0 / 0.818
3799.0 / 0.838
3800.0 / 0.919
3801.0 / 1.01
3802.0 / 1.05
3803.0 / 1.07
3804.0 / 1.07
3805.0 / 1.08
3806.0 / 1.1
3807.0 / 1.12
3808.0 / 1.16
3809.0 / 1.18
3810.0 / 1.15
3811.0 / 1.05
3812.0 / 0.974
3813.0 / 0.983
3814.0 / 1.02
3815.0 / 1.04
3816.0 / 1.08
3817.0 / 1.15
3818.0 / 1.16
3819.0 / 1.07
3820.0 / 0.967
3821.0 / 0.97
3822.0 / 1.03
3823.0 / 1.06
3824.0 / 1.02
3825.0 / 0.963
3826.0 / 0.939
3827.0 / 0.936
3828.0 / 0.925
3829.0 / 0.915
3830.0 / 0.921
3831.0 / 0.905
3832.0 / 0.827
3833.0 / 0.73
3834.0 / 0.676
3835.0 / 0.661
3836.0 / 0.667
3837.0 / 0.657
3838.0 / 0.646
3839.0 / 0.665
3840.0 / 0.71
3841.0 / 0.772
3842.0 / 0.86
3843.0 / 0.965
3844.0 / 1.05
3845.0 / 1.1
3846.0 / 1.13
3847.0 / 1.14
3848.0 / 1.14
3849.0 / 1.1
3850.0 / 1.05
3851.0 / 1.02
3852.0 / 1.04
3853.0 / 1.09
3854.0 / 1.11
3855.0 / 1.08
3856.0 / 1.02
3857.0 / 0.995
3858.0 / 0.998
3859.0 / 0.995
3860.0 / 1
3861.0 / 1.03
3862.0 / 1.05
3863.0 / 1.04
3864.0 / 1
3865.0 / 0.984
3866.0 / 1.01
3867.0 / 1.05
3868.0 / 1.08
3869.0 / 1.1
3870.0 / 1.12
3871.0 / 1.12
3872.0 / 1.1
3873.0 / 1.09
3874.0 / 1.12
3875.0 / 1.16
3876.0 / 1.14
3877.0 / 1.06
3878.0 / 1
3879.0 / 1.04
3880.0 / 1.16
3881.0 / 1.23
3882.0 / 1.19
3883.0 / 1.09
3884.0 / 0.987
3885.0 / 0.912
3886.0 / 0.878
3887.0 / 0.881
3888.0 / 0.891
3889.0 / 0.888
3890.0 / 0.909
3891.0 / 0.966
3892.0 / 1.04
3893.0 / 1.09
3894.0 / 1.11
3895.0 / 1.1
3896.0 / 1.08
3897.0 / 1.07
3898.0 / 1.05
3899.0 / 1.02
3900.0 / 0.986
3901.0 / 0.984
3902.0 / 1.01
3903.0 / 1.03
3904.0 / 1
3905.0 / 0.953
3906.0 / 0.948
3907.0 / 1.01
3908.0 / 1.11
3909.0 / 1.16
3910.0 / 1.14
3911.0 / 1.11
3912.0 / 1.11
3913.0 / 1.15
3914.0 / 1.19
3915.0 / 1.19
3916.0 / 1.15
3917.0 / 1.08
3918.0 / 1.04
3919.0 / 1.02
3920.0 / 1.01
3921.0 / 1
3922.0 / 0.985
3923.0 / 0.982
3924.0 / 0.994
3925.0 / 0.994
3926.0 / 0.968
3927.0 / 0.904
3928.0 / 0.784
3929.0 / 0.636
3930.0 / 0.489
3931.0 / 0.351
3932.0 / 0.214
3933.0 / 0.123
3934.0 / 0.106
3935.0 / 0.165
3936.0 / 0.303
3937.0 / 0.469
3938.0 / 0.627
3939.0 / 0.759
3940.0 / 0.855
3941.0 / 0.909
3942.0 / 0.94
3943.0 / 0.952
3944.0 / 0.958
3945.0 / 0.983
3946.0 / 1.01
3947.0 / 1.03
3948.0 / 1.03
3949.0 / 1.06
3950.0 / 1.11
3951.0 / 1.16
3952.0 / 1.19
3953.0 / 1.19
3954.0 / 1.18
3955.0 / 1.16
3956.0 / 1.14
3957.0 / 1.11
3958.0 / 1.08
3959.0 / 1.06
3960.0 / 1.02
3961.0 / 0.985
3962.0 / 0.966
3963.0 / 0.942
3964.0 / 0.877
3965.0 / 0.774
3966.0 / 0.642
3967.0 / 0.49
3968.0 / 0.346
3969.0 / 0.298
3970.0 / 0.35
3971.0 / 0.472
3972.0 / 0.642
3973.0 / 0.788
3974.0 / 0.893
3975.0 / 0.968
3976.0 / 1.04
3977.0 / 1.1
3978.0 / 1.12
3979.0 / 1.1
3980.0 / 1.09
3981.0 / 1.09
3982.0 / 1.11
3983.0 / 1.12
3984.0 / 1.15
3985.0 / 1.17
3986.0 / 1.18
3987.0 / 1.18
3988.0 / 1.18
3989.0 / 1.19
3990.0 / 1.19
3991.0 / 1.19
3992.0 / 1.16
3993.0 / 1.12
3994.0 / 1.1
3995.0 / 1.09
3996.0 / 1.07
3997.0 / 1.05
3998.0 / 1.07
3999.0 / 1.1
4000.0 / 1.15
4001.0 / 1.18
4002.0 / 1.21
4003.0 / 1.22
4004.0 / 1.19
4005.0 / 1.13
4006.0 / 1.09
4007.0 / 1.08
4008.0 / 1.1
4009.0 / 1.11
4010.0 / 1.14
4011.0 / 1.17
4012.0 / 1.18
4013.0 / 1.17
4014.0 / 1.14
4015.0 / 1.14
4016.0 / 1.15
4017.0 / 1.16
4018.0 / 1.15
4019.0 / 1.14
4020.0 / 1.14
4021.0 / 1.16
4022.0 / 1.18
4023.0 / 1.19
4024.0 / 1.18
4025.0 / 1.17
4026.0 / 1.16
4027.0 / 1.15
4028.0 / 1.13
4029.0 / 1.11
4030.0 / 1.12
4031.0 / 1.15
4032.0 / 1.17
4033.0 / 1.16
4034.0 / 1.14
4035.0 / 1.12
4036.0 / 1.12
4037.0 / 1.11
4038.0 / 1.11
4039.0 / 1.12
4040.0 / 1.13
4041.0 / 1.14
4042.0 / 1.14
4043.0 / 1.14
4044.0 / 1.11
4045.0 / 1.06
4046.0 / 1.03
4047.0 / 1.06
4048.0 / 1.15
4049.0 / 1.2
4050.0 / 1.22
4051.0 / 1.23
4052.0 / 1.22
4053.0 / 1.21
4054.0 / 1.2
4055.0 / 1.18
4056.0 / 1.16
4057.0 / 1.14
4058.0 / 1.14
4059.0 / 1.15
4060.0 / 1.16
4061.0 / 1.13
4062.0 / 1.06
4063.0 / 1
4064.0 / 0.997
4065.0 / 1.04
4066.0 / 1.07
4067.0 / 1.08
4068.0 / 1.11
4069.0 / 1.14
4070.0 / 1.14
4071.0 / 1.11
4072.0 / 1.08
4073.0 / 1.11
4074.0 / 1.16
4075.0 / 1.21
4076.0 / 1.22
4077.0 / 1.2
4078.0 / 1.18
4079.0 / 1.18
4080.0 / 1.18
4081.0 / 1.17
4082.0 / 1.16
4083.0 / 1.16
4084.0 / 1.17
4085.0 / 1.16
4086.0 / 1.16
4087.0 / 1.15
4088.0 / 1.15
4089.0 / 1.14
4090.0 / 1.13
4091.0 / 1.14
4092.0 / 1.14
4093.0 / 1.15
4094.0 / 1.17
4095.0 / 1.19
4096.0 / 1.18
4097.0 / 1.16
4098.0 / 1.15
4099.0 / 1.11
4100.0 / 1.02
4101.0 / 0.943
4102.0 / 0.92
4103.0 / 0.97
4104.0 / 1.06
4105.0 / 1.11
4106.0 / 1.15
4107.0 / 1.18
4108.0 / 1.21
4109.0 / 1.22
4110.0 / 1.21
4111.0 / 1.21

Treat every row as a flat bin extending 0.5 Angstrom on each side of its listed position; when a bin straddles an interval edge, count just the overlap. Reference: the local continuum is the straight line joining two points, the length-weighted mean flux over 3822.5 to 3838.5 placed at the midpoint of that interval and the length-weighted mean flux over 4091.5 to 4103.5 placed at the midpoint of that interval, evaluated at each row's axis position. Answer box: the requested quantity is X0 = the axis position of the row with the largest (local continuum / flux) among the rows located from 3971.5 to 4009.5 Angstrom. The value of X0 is 3972.0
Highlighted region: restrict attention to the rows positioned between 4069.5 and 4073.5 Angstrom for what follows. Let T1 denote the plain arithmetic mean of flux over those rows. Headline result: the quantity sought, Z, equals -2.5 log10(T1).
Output -0.11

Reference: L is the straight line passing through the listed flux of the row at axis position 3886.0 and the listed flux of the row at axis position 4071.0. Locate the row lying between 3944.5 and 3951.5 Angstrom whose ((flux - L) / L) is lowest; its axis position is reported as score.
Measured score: 3945.0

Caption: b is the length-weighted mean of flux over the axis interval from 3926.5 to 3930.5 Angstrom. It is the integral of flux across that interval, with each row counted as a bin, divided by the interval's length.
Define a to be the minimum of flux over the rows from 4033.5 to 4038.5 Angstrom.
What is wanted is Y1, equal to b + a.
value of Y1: 1.81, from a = 1.11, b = 0.70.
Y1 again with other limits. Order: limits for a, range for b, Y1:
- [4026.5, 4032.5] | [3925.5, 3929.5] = 1.93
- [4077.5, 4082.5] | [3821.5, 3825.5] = 2.18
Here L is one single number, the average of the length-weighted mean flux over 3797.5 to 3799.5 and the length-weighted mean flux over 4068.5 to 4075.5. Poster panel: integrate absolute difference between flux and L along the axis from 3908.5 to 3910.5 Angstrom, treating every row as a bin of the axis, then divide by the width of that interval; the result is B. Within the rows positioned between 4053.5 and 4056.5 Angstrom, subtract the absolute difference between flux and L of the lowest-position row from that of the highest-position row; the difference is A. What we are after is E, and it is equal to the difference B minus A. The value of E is 0.208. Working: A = -0.040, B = 0.17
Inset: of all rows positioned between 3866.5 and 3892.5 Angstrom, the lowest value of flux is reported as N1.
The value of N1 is 0.878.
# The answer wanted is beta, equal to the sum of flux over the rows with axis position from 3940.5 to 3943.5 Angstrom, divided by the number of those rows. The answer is 0.93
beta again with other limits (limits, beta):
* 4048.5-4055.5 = 1.21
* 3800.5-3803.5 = 1.04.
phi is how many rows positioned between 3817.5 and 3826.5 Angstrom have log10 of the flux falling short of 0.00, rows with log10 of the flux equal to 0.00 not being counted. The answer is 4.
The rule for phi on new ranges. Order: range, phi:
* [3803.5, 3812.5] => 1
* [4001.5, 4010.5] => 0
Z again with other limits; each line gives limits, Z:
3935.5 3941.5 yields 0.46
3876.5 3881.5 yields -0.10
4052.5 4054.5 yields -0.20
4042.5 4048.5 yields -0.10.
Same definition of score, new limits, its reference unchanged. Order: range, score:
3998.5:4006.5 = 4006.0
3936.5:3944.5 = 3937.0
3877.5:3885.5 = 3885.0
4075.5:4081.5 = 4081.0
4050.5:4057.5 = 4057.0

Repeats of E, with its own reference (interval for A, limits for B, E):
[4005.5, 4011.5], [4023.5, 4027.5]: 0.103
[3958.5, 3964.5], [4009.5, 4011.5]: 0.146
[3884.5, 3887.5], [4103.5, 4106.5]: 0.094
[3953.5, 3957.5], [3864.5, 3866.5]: 0.085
